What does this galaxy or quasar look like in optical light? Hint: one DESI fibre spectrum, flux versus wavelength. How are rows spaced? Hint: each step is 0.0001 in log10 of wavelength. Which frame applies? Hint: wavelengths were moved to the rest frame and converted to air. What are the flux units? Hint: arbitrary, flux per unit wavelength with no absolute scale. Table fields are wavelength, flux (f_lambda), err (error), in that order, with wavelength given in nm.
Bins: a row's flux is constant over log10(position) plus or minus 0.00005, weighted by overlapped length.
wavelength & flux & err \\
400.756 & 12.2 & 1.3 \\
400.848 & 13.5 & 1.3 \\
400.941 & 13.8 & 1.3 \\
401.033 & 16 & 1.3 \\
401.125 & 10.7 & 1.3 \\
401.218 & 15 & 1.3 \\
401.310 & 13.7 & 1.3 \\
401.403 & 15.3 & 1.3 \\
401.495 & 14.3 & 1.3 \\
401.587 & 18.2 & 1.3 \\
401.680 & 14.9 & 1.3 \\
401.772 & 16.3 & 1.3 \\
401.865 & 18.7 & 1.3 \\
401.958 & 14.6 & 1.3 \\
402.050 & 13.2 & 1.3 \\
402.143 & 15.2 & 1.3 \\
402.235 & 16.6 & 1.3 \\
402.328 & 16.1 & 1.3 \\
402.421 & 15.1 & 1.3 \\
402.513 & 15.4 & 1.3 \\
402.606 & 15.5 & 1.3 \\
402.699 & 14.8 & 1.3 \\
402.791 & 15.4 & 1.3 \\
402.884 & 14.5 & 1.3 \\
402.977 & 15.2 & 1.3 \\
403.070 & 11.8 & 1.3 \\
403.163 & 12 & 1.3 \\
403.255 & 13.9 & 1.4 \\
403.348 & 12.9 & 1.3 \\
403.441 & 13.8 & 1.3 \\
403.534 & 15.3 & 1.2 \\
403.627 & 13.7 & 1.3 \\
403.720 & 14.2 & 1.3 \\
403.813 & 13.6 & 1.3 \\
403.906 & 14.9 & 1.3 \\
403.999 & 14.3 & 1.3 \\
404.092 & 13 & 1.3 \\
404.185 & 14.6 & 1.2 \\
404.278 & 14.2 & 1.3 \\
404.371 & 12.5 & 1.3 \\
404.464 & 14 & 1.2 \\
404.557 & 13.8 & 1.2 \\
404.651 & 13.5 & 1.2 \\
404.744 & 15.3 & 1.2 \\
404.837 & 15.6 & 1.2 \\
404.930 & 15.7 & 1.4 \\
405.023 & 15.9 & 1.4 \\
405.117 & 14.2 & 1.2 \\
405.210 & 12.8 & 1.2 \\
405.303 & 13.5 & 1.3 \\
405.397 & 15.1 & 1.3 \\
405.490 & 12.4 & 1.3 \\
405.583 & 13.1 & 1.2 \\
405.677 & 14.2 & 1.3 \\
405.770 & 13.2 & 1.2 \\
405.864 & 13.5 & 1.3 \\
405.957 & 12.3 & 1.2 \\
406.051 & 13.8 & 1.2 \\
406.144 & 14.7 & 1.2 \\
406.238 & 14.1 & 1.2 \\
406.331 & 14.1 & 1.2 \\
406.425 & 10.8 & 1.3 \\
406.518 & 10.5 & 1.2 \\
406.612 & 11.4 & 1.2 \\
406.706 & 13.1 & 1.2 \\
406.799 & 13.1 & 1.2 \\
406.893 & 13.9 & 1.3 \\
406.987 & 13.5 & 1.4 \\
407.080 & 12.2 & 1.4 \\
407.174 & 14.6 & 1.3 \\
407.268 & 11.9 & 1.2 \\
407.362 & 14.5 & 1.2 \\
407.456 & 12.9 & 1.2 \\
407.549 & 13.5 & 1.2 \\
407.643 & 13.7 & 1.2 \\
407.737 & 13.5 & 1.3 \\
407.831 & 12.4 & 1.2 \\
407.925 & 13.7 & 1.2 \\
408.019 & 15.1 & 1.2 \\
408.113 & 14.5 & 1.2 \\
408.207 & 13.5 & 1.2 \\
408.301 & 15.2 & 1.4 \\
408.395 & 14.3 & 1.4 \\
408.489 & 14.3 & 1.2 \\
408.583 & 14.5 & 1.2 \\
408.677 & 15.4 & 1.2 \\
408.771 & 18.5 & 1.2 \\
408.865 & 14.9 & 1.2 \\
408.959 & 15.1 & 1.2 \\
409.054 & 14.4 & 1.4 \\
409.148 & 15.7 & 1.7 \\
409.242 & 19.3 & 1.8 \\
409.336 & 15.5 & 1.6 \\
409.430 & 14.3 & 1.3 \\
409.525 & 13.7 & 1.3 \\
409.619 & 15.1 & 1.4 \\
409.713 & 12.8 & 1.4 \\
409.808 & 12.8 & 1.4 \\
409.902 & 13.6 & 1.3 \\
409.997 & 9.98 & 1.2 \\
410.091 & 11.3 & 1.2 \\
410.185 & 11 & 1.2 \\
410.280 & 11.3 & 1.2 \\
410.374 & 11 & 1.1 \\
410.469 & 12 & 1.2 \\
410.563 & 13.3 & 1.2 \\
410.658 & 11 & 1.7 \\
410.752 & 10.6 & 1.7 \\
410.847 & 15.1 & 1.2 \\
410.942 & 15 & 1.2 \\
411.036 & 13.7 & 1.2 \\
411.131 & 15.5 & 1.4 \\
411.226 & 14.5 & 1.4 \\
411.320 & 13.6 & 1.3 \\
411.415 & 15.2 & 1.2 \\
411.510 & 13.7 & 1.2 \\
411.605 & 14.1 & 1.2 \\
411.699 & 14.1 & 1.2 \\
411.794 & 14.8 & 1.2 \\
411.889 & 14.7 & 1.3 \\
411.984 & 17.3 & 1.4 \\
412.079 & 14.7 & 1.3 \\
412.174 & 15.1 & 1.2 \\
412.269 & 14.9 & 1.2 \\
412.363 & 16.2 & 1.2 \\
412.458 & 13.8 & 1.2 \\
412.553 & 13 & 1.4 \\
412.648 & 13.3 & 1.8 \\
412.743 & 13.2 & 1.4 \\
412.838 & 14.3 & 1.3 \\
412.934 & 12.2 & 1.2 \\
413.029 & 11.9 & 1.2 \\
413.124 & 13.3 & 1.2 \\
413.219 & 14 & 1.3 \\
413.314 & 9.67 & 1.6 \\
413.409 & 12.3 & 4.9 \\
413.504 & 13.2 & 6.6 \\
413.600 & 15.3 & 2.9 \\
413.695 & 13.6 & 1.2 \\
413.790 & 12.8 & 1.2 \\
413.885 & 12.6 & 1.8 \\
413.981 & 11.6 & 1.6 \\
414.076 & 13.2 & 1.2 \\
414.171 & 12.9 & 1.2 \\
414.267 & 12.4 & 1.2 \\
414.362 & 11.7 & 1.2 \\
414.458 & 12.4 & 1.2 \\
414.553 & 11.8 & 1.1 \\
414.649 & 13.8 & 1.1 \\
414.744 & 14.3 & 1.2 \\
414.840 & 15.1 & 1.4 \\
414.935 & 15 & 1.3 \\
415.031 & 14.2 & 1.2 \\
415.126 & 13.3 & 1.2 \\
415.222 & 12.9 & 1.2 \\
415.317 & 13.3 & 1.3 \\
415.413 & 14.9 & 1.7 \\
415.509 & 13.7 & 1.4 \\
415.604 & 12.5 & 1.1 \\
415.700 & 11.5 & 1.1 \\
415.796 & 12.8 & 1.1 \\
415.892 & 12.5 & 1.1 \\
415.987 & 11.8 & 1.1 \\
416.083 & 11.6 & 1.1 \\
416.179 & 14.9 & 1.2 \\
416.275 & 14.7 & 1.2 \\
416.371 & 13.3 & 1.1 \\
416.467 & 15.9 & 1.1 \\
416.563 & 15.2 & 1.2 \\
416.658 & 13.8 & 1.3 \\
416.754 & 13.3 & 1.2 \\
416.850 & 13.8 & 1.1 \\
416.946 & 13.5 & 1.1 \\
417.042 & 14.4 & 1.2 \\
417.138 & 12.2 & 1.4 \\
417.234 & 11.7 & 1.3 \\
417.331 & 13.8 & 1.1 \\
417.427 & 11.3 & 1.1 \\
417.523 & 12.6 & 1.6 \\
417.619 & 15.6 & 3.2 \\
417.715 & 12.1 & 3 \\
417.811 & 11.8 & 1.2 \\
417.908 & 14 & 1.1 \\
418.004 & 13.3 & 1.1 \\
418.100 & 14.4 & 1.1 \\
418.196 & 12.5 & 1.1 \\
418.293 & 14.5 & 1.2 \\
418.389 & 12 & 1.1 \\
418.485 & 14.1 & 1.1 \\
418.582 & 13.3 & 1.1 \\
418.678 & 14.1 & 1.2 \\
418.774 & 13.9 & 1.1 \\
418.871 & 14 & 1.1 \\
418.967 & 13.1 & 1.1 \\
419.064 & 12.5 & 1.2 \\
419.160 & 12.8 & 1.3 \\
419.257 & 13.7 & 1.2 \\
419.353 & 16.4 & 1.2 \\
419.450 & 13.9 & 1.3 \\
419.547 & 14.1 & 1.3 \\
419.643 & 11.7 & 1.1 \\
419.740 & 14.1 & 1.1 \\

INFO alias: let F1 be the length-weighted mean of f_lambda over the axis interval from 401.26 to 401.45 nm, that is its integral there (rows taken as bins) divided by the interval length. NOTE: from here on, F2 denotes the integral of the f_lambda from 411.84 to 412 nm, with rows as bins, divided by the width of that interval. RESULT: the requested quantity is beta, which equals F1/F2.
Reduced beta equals 0.93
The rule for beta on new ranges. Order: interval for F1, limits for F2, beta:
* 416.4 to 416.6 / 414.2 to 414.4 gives 1.26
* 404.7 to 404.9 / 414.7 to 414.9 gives 1.05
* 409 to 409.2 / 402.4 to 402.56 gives 0.99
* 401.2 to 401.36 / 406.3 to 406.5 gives 1.18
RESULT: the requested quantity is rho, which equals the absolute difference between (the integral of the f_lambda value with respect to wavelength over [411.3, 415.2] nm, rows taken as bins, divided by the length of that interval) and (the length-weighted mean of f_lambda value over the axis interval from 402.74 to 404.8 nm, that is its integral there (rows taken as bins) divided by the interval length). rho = 0.32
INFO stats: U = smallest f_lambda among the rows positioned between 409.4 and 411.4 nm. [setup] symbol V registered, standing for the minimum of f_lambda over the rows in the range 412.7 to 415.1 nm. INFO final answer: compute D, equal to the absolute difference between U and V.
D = 0.3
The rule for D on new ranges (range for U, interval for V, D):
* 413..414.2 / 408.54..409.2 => 4.7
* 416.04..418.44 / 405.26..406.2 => 1.0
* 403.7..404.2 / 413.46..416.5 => 1.5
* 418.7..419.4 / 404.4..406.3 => 0.2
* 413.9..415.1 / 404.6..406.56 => 1.1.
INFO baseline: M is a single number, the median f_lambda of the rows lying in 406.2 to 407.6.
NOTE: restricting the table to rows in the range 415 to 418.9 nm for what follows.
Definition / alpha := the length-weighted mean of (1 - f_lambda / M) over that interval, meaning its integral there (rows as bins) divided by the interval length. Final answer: -0.02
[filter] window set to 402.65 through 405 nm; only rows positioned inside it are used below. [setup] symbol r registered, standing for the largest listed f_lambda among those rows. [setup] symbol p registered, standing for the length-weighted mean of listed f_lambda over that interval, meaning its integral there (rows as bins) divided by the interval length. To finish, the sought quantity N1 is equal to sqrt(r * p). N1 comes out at 14.9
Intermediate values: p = 14.1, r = 15.7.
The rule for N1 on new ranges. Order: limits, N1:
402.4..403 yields 15.3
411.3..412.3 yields 16.0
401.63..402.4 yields 17.1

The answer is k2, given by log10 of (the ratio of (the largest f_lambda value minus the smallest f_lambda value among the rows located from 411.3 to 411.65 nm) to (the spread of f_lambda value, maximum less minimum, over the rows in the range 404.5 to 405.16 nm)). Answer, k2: -0.2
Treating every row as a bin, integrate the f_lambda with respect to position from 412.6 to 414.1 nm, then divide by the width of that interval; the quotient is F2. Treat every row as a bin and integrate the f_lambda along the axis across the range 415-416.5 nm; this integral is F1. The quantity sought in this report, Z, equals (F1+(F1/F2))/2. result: 10.8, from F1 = 19.99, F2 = 12.9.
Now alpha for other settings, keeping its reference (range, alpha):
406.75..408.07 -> -0.03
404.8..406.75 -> -0.03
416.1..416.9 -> -0.09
